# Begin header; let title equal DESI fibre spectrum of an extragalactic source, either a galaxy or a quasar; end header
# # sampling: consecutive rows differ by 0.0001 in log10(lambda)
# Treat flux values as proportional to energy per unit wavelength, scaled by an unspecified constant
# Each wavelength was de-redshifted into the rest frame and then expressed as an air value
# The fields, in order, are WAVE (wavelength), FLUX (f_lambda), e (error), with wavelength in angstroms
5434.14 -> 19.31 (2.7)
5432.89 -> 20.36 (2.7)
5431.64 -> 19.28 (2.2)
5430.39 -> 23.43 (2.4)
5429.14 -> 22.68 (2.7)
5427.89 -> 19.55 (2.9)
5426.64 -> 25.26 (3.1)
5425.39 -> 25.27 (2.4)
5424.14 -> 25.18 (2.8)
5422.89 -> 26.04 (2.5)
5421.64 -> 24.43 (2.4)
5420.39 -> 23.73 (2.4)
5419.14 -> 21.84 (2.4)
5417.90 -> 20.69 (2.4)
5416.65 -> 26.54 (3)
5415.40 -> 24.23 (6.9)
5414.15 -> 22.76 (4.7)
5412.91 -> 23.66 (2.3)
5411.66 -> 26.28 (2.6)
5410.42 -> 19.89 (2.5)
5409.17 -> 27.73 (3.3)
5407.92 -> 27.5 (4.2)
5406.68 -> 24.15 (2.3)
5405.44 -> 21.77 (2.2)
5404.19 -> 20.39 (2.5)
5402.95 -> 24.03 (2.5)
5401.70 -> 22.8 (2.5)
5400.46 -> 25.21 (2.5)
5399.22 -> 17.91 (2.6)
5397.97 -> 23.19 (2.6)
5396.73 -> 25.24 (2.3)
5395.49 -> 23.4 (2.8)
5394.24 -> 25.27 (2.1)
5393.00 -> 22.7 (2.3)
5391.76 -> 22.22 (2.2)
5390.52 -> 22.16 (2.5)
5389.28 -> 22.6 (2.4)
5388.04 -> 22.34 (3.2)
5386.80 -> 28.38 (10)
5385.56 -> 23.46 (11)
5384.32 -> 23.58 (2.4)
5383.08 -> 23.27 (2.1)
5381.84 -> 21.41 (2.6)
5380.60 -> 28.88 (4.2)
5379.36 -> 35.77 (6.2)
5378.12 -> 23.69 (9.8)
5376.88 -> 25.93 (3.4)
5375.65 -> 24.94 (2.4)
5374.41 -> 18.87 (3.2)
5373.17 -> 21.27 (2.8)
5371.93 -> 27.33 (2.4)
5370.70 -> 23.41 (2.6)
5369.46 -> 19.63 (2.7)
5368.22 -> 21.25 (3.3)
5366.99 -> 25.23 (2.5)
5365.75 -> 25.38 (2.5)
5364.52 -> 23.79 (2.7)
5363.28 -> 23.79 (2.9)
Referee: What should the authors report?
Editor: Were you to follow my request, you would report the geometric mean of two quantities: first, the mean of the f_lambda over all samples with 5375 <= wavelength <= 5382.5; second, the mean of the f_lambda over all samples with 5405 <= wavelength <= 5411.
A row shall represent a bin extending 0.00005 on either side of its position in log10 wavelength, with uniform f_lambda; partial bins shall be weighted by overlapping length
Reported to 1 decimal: 25.5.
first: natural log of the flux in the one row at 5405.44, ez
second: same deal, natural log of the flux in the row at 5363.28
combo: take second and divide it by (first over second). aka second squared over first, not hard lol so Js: 3.26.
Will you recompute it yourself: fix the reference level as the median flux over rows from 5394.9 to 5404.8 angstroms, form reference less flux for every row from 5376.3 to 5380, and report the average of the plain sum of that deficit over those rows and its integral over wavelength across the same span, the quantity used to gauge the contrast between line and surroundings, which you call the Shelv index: -17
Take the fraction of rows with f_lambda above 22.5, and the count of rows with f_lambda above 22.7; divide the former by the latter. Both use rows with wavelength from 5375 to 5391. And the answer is 0.085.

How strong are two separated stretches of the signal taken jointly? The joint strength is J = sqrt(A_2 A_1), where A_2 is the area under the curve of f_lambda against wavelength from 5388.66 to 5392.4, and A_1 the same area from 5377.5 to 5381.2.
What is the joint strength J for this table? 95.4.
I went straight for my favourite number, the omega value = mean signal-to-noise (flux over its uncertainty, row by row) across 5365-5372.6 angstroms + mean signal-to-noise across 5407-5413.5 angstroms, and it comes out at 18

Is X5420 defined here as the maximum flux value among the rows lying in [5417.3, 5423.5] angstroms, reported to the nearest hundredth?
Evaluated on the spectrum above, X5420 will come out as 26.04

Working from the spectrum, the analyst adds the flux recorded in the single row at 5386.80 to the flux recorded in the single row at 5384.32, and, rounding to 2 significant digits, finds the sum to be 52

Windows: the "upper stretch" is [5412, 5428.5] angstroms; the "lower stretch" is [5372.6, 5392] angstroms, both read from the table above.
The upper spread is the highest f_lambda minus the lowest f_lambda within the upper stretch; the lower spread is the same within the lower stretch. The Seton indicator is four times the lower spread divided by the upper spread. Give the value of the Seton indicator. 10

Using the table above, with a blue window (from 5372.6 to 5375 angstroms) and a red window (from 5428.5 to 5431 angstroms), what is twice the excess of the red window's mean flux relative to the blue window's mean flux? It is 6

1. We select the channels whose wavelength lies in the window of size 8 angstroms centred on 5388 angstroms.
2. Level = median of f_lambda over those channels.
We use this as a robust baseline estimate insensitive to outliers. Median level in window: 22.6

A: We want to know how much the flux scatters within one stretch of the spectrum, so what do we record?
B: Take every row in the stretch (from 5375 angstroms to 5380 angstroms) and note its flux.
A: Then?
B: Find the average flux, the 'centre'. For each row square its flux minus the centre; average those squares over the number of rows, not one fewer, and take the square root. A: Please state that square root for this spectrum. 4.8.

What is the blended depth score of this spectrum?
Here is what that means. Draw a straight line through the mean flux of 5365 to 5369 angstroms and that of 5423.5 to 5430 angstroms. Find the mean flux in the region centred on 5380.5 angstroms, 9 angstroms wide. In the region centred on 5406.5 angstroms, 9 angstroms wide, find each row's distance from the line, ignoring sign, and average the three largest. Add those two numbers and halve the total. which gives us 15.0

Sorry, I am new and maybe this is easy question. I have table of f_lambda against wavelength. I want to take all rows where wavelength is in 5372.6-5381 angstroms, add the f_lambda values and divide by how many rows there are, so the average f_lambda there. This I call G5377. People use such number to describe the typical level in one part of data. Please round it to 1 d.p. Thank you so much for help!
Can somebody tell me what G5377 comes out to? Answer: 25.6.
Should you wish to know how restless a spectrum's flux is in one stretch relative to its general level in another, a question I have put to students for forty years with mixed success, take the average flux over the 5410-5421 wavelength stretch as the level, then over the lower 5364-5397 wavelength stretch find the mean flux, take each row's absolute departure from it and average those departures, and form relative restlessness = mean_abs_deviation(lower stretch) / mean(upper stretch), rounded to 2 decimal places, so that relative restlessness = 0.10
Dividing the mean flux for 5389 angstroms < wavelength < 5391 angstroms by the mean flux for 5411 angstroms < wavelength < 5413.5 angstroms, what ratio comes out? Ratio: 0.90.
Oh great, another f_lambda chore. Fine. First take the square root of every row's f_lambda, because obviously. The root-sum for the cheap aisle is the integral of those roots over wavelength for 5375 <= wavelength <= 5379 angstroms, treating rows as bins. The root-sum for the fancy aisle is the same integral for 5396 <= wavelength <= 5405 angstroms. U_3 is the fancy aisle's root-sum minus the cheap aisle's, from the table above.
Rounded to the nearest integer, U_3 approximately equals 23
